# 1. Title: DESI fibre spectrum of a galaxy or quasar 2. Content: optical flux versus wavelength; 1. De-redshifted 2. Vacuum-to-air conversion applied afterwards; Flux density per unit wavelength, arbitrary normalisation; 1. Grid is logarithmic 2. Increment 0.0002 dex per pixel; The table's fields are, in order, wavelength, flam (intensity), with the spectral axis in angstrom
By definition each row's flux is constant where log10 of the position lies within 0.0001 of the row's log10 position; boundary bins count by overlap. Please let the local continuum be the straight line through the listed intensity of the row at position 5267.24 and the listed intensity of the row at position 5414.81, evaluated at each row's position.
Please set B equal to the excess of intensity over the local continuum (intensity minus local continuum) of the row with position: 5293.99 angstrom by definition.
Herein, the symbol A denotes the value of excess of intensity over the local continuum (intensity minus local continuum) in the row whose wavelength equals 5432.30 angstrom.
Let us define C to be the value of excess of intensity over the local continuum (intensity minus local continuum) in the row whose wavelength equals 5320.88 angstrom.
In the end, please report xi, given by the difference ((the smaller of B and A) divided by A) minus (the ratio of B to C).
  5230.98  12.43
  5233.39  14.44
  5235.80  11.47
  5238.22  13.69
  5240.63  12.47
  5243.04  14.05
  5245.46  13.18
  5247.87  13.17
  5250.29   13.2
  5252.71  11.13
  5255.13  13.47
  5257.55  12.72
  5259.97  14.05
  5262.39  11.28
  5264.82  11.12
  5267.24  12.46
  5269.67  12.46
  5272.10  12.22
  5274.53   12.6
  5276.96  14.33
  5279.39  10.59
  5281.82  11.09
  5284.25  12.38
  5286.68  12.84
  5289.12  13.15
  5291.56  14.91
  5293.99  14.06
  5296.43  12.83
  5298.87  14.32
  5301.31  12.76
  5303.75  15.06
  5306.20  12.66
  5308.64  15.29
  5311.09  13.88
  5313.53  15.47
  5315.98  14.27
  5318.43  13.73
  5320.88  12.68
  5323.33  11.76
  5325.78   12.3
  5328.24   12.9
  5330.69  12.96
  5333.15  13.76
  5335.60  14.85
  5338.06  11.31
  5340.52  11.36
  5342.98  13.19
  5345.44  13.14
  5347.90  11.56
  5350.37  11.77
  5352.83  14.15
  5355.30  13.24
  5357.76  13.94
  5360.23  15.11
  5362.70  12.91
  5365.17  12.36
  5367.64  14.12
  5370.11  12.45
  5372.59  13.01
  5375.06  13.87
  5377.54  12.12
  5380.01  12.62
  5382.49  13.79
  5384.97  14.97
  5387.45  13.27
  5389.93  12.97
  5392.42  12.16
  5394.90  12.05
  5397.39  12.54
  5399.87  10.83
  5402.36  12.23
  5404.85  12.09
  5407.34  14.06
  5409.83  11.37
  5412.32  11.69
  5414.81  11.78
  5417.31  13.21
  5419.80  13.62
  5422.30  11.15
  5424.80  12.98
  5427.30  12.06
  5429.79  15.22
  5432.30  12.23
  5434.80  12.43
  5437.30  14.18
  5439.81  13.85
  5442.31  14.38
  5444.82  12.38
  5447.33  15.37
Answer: -3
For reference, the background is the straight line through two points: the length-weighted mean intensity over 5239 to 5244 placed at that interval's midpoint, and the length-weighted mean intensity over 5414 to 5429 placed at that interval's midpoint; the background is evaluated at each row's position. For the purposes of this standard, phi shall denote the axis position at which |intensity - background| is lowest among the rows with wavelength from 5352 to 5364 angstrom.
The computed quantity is 5362.70 angstrom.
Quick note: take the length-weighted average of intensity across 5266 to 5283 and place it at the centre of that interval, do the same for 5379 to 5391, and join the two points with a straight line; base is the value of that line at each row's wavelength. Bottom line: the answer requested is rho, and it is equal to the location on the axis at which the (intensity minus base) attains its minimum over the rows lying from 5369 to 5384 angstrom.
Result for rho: 5377.54 angstrom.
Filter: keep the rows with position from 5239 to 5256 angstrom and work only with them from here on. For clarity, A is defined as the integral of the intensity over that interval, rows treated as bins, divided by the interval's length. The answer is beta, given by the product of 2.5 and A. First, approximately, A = 13.0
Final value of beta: 32.4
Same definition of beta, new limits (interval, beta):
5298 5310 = 35.0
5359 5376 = 33.5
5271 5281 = 31.0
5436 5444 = 35.1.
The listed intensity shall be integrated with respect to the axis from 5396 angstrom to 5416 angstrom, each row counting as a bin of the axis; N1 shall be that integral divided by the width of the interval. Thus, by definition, 12.1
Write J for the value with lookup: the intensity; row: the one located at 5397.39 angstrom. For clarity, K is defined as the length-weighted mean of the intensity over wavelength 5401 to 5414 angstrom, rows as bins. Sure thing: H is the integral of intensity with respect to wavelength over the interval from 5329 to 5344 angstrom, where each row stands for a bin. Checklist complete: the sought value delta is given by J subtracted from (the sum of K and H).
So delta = 193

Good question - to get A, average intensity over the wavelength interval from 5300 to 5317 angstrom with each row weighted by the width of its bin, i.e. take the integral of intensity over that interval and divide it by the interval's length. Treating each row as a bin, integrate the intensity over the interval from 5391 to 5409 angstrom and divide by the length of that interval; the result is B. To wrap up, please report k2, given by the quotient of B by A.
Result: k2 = 0.86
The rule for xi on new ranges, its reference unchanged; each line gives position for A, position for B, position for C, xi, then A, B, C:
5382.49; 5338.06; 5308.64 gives 0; 1.9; -0.8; 3.0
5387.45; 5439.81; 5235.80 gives 3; 1.4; 2.2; -1.1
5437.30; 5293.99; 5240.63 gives 16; 2.5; 1.7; -0.1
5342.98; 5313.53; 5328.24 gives -3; 1.1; 3.2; 0.7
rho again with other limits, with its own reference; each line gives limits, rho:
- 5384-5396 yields 5394.90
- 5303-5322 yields 5320.88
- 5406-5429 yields 5422.30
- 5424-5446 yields 5427.30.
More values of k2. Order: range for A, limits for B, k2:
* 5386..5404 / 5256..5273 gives 1.00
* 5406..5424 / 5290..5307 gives 1.11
